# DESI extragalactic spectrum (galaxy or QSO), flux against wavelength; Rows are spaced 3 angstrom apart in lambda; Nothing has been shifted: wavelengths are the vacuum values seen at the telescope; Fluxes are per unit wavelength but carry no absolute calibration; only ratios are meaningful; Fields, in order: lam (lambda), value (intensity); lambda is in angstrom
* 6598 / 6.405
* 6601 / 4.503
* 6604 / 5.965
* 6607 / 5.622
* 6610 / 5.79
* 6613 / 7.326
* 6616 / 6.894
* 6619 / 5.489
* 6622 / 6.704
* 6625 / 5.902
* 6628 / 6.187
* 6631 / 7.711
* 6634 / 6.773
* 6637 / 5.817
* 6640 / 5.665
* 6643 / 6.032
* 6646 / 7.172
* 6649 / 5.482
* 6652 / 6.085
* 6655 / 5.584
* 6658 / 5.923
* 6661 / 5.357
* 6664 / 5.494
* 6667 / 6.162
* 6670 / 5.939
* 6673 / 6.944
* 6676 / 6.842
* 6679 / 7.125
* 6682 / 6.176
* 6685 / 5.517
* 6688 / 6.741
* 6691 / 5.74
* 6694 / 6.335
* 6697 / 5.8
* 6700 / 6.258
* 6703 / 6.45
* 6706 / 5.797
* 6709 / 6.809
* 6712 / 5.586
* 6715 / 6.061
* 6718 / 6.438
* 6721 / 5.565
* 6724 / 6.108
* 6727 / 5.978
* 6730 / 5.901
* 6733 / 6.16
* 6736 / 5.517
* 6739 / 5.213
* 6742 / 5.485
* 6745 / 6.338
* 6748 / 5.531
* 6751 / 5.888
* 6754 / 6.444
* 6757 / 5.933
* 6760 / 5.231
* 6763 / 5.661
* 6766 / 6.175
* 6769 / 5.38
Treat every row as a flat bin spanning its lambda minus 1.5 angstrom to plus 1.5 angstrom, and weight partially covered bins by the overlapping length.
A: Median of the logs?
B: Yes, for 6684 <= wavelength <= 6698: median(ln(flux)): 1.76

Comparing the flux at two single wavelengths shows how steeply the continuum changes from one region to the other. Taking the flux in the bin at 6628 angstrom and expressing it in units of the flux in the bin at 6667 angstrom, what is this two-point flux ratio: 1.00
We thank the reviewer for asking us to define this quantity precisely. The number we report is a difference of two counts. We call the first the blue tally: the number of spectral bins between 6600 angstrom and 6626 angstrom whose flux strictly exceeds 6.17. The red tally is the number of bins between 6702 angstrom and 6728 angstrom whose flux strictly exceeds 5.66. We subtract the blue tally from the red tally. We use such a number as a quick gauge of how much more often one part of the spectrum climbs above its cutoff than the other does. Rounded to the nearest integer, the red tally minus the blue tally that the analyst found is 4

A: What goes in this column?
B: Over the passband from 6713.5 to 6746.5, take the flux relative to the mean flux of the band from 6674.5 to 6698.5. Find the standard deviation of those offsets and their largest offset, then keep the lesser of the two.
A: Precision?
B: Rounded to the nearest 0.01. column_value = 0.15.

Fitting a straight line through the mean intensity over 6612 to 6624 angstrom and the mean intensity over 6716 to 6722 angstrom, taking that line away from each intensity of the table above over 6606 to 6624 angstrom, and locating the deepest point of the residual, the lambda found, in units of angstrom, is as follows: 6619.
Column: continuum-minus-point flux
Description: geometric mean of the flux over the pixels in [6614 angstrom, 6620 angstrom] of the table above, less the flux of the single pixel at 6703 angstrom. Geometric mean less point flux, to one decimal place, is -0.3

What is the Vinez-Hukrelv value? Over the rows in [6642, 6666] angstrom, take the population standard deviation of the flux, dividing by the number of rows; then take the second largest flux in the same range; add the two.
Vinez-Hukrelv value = 6.63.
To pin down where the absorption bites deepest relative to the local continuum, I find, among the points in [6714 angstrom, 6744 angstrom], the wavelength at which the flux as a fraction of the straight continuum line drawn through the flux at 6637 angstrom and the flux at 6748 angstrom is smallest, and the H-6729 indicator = 6739 angstrom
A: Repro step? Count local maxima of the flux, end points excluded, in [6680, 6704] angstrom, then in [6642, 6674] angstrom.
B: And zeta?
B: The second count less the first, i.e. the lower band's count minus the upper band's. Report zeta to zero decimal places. 2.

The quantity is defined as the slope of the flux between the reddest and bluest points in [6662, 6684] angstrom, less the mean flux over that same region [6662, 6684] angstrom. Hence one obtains -6.3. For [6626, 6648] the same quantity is -6.4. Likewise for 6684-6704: -6.1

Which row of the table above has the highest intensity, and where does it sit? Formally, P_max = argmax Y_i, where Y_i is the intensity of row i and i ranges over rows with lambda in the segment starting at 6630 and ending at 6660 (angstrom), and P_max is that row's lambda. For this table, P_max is 6631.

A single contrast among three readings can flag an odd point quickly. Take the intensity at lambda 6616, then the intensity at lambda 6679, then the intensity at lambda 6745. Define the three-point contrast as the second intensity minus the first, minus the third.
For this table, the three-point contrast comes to -6.1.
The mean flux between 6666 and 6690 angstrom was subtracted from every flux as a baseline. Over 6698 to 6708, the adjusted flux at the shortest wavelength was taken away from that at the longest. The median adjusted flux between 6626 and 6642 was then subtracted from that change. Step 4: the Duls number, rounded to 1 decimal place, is -0.2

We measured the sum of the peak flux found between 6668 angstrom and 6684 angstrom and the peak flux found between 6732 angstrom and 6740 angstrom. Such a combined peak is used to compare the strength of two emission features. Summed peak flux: 13.3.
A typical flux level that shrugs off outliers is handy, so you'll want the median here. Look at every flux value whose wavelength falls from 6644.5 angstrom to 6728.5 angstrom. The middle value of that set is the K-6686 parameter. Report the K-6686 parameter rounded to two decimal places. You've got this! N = 6.07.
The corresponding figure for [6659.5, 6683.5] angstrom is 6.17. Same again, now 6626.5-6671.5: 5.94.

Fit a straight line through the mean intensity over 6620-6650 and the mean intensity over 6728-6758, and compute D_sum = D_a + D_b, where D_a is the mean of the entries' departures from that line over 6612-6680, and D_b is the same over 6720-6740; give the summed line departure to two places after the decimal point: -0.13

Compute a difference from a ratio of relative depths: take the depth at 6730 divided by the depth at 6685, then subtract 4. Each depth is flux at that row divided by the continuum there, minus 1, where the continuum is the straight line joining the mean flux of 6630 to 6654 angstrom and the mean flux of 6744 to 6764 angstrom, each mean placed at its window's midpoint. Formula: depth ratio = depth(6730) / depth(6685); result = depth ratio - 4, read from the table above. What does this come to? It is -3.9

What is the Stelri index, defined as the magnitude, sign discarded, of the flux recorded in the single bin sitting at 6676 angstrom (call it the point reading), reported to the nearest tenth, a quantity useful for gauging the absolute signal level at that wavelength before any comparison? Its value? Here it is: 6.8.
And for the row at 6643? 6.0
